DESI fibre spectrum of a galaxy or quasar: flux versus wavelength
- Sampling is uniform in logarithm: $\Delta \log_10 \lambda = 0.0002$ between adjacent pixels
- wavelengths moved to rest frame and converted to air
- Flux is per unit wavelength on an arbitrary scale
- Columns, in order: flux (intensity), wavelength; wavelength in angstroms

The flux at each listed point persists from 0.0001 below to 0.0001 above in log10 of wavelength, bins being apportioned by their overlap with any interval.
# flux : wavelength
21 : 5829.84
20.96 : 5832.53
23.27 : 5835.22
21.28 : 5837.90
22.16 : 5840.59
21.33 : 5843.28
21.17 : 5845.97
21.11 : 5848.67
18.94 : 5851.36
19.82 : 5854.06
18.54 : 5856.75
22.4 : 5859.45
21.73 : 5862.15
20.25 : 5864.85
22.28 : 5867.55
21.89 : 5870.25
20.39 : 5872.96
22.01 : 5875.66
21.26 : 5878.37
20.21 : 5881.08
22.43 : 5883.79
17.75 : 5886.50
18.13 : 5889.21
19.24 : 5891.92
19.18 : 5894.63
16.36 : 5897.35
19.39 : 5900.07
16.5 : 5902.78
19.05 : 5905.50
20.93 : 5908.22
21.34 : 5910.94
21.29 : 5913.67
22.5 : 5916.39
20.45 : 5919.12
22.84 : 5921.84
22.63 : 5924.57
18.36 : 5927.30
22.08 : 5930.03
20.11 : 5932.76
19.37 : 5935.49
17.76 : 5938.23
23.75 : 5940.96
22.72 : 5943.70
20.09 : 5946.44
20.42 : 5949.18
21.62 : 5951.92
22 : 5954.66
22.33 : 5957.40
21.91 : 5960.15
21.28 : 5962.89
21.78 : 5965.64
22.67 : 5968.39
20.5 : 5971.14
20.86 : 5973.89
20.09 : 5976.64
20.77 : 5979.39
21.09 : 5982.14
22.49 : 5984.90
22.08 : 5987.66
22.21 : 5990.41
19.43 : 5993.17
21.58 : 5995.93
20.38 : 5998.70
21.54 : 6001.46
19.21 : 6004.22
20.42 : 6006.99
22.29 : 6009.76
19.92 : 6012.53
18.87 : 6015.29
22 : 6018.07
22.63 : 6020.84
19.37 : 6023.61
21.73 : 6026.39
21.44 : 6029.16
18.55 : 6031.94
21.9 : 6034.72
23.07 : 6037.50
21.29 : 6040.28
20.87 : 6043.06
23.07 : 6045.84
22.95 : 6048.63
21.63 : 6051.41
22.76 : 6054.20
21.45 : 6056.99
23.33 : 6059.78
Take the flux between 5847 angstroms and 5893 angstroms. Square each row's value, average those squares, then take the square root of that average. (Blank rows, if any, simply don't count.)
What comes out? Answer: 20.5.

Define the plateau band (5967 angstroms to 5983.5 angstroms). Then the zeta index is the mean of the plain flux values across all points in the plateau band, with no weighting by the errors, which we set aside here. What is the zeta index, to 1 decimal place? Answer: 21.0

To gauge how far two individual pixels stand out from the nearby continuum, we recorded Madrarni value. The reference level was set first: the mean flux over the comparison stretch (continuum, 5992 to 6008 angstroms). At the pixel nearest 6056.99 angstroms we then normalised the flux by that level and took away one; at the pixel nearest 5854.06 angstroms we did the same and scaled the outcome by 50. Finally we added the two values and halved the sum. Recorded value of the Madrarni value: -0.7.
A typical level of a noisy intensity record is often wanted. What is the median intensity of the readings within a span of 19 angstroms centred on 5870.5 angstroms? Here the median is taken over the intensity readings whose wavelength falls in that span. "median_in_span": 21.7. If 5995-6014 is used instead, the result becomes 20.4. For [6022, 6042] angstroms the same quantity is 21.4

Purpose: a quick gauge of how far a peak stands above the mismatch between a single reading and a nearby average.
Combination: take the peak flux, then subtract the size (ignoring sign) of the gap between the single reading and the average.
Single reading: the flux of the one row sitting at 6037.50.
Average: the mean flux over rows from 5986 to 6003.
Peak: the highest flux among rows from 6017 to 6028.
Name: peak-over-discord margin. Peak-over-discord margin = 20.8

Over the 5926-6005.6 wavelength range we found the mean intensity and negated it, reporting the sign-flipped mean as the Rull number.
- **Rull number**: -21.1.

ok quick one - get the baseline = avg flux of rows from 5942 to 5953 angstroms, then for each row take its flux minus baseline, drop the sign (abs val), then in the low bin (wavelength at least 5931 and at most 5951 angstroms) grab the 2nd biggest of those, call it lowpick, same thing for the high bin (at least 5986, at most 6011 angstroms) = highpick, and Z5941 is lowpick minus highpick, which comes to 1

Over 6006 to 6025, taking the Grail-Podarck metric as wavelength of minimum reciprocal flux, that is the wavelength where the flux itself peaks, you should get 6020.84 angstroms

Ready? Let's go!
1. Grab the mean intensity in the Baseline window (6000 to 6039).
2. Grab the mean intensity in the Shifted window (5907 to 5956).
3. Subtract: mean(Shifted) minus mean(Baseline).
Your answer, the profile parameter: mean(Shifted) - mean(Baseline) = 0.20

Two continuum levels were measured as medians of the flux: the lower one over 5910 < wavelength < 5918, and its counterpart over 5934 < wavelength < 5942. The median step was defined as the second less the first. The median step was -2.0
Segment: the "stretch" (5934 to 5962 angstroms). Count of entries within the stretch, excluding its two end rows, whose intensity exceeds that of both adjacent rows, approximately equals 2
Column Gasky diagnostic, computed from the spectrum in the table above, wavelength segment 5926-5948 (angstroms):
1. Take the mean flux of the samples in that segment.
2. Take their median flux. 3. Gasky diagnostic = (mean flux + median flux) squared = 1651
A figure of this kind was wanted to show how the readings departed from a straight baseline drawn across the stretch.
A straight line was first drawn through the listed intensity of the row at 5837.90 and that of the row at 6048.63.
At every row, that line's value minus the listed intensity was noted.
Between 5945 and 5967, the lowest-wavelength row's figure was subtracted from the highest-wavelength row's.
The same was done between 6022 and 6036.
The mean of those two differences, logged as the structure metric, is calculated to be -2.0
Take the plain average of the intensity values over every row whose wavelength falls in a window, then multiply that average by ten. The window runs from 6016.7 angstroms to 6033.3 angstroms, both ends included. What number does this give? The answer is 210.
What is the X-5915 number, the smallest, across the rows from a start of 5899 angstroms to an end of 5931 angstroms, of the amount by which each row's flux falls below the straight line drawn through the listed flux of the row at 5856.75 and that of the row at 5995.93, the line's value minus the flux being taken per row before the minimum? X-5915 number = -2.9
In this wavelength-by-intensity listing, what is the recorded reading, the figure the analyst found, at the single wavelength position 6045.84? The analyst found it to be 23.07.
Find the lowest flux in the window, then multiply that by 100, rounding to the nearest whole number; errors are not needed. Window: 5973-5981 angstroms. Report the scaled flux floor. 2009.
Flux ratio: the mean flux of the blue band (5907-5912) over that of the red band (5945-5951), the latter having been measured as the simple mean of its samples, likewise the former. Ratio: 1.04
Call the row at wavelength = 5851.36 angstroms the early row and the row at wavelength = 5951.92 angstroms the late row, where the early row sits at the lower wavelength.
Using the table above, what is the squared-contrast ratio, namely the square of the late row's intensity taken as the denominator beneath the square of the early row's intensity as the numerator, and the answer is 0.77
